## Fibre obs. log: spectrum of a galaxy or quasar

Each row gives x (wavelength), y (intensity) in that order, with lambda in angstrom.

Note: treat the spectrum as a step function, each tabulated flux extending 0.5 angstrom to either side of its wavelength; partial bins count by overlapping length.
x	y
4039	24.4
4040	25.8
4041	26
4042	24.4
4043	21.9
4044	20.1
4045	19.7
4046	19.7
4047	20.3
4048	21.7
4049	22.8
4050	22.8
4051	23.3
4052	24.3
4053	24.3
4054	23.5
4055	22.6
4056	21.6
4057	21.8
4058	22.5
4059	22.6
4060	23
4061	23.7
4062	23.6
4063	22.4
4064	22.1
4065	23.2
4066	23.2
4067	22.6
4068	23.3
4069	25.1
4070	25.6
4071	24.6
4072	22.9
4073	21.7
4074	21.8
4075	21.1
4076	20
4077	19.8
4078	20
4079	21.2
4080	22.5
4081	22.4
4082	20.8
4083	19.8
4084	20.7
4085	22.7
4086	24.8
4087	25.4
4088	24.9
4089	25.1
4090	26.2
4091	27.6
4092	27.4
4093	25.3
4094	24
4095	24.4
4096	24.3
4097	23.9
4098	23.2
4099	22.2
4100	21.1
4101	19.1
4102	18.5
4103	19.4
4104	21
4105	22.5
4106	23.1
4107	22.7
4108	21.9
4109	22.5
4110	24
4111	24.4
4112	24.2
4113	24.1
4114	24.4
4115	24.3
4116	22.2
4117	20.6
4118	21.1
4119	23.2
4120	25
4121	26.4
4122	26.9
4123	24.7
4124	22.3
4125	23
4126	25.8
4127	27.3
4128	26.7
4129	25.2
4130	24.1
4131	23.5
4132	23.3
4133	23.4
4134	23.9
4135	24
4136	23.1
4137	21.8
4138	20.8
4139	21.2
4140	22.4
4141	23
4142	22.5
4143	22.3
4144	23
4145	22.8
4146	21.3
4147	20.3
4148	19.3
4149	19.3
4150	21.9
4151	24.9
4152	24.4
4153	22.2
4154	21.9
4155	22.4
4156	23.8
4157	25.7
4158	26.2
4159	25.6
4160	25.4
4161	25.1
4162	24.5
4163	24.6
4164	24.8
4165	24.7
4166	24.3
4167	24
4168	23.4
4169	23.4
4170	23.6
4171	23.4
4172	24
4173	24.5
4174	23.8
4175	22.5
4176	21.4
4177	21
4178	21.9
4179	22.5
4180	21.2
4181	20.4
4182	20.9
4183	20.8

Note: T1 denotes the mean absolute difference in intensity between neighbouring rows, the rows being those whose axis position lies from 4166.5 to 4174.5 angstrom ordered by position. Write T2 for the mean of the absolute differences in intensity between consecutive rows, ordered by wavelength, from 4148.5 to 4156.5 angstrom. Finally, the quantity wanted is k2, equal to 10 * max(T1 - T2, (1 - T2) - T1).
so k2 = -9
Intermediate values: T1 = 0.4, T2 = 1.50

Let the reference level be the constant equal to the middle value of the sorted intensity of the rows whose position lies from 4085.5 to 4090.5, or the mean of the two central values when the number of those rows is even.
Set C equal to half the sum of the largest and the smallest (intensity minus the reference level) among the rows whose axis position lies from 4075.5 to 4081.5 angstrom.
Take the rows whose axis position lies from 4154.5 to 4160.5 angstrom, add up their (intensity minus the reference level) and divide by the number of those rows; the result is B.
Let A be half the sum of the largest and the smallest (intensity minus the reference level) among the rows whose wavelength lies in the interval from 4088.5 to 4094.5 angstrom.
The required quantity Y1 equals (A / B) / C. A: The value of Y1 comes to 0.7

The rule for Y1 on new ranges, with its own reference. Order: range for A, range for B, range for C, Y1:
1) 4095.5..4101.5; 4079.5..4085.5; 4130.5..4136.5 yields -0.6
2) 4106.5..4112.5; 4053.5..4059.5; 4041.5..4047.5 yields -0.2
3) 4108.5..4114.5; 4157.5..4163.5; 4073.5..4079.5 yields 2.9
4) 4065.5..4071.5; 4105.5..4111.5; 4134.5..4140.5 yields -0.2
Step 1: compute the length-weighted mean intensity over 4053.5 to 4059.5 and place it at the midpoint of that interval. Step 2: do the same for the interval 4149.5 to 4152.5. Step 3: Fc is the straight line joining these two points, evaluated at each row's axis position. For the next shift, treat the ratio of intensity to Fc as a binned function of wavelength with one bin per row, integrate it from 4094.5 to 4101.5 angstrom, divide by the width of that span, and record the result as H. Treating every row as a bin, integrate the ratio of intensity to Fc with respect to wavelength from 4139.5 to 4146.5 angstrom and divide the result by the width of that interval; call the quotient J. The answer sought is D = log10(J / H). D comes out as -0.014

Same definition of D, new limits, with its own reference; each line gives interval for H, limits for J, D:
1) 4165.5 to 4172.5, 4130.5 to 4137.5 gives 0.001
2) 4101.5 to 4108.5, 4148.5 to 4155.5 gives 0.010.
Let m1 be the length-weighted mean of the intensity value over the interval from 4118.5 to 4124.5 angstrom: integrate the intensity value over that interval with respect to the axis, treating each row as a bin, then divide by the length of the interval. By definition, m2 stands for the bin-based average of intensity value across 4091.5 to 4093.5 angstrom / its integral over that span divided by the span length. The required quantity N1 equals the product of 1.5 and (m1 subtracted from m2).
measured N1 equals 2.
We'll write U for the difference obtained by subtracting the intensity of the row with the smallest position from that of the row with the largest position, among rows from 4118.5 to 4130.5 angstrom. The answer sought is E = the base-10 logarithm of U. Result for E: -0.05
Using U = 0.9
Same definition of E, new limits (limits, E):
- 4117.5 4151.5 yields 0.58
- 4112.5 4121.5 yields 0.36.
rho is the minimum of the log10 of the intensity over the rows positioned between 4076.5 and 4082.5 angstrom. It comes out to 1.30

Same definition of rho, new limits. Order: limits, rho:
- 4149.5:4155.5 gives 1.34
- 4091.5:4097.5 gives 1.38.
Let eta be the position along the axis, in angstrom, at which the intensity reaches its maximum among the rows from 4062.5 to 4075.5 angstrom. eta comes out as 4070 angstrom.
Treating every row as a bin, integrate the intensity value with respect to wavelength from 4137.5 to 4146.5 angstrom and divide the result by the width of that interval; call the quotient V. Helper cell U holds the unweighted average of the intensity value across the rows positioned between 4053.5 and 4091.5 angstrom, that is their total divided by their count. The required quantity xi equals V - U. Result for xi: -0.7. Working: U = 22.9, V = 22.1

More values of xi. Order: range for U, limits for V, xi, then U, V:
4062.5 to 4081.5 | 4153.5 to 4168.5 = 2.0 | 22.4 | 24.4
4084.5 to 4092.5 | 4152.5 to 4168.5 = -1.2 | 25.5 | 24.3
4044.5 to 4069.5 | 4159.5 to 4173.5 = 1.6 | 22.6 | 24.3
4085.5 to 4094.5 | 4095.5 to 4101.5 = -3.3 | 25.6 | 22.3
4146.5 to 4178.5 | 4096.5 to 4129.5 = -0.1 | 23.4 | 23.2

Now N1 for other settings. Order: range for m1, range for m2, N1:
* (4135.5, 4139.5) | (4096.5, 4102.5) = -1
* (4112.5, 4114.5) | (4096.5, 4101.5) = -4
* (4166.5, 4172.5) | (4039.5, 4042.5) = 3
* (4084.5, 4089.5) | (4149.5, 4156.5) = -2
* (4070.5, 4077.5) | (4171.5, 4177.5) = 2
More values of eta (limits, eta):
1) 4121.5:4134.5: 4127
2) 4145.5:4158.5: 4158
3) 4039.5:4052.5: 4041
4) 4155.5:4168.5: 4158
